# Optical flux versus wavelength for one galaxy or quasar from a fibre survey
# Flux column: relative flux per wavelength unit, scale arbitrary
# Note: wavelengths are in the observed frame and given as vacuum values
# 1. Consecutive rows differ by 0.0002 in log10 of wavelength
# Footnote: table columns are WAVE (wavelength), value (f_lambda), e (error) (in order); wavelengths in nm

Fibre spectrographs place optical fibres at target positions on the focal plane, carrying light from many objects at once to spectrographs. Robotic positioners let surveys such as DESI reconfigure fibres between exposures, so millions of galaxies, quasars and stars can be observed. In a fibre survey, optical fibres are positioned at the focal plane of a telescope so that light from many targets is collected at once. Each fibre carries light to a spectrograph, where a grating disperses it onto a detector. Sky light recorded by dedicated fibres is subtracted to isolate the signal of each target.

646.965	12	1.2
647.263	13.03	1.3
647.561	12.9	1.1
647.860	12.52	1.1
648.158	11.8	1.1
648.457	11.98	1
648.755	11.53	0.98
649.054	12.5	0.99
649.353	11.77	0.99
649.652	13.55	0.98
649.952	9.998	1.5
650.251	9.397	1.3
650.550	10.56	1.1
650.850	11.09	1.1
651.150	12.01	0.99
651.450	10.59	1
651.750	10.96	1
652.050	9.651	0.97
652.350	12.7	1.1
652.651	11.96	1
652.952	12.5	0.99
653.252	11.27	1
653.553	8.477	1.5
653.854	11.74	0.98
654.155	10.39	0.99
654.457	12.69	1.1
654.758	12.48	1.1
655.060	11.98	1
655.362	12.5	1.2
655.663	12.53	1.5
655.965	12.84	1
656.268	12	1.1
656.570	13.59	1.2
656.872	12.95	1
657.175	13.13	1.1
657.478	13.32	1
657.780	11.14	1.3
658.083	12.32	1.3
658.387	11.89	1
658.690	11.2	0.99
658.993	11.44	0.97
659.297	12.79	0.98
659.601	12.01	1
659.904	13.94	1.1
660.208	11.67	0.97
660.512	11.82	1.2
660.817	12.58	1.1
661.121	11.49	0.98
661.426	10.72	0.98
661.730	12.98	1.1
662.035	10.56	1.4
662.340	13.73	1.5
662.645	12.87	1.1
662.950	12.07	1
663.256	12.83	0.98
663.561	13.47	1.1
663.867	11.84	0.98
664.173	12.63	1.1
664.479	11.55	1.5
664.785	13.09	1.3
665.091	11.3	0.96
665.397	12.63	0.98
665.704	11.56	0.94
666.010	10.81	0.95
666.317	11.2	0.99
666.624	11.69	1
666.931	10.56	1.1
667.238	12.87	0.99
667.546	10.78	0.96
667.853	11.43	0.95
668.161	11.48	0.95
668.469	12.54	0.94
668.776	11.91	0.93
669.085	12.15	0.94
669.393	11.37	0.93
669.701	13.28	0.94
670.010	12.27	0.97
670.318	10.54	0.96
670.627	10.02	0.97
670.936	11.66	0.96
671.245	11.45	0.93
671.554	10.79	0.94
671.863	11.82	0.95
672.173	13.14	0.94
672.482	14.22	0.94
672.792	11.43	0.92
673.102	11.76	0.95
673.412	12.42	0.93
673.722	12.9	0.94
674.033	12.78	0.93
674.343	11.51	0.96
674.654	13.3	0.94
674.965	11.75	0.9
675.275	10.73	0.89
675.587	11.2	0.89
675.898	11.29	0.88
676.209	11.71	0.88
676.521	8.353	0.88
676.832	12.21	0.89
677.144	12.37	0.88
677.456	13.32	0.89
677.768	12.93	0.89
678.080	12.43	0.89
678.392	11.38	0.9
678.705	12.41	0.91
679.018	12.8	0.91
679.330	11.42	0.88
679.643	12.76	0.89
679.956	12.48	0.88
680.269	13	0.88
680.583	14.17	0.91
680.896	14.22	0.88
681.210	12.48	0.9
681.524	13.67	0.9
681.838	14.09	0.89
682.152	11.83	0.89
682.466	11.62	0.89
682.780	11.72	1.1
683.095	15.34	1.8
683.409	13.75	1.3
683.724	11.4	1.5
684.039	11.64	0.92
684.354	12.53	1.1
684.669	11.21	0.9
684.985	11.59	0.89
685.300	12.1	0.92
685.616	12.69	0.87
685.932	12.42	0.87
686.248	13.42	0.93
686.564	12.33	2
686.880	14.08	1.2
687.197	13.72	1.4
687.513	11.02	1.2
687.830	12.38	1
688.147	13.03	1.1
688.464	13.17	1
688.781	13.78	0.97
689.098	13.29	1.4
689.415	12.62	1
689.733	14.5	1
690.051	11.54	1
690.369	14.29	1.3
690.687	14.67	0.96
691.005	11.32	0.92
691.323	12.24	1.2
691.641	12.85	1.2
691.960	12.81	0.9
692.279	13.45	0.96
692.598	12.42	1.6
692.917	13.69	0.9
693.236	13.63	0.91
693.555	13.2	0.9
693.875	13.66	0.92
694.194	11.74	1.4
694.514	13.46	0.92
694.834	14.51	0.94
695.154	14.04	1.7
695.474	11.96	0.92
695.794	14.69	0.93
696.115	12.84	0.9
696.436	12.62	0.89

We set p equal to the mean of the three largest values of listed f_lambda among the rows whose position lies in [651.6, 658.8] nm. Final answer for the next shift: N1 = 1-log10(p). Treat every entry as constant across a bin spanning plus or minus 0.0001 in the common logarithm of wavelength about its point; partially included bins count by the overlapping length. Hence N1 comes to -0.125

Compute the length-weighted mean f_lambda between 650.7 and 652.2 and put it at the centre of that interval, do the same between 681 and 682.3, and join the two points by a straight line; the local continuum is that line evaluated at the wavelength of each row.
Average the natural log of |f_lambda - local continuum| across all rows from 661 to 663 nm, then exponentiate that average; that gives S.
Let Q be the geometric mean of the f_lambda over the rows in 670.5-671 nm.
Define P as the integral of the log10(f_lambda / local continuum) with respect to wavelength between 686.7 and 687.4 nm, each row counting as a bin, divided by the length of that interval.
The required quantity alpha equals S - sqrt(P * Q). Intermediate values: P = 0.006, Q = 10.8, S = 0.7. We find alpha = 0.46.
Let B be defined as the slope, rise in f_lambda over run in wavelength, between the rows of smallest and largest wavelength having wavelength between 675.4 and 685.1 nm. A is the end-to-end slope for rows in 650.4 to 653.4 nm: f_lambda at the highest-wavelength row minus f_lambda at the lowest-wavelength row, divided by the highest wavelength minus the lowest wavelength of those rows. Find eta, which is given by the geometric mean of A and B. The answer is 0.10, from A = 0.26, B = 0.04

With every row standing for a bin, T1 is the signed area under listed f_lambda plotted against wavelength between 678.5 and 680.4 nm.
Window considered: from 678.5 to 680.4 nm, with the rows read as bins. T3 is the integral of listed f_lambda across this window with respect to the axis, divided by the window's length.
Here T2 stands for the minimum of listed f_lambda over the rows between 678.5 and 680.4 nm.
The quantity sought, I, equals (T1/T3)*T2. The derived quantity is 22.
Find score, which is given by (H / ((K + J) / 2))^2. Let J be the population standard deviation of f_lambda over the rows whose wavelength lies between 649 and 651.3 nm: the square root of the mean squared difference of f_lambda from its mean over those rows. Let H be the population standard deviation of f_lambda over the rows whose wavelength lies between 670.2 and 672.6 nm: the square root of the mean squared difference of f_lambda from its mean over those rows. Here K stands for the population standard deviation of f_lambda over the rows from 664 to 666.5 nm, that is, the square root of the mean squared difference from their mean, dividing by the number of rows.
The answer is 1.61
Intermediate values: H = 1.30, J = 1.28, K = 0.77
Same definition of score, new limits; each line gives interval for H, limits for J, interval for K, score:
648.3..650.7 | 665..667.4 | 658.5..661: 2.56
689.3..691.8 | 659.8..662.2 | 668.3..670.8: 1.44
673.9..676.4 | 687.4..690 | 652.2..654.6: 0.47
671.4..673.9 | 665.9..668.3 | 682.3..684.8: 1.01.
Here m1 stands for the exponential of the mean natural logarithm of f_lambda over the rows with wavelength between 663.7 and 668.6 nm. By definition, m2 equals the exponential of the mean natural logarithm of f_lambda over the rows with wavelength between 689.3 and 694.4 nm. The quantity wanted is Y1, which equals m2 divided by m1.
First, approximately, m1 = 11.7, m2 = 13.0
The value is 1.11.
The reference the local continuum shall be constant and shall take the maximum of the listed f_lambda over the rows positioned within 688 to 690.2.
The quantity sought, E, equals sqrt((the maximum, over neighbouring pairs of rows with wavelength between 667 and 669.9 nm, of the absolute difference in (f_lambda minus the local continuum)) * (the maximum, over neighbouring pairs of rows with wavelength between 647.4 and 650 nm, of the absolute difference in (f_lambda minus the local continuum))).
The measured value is 2.72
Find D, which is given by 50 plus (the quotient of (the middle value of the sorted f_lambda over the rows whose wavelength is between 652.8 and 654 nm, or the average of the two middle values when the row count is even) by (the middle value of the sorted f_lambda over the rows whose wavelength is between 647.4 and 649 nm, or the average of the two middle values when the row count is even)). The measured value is 51.0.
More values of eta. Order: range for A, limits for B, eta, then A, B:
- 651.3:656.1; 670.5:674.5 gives 0.45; 0.50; 0.40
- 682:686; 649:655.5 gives 0.00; 0.16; 0.00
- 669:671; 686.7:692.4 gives 0.18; -0.26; -0.12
